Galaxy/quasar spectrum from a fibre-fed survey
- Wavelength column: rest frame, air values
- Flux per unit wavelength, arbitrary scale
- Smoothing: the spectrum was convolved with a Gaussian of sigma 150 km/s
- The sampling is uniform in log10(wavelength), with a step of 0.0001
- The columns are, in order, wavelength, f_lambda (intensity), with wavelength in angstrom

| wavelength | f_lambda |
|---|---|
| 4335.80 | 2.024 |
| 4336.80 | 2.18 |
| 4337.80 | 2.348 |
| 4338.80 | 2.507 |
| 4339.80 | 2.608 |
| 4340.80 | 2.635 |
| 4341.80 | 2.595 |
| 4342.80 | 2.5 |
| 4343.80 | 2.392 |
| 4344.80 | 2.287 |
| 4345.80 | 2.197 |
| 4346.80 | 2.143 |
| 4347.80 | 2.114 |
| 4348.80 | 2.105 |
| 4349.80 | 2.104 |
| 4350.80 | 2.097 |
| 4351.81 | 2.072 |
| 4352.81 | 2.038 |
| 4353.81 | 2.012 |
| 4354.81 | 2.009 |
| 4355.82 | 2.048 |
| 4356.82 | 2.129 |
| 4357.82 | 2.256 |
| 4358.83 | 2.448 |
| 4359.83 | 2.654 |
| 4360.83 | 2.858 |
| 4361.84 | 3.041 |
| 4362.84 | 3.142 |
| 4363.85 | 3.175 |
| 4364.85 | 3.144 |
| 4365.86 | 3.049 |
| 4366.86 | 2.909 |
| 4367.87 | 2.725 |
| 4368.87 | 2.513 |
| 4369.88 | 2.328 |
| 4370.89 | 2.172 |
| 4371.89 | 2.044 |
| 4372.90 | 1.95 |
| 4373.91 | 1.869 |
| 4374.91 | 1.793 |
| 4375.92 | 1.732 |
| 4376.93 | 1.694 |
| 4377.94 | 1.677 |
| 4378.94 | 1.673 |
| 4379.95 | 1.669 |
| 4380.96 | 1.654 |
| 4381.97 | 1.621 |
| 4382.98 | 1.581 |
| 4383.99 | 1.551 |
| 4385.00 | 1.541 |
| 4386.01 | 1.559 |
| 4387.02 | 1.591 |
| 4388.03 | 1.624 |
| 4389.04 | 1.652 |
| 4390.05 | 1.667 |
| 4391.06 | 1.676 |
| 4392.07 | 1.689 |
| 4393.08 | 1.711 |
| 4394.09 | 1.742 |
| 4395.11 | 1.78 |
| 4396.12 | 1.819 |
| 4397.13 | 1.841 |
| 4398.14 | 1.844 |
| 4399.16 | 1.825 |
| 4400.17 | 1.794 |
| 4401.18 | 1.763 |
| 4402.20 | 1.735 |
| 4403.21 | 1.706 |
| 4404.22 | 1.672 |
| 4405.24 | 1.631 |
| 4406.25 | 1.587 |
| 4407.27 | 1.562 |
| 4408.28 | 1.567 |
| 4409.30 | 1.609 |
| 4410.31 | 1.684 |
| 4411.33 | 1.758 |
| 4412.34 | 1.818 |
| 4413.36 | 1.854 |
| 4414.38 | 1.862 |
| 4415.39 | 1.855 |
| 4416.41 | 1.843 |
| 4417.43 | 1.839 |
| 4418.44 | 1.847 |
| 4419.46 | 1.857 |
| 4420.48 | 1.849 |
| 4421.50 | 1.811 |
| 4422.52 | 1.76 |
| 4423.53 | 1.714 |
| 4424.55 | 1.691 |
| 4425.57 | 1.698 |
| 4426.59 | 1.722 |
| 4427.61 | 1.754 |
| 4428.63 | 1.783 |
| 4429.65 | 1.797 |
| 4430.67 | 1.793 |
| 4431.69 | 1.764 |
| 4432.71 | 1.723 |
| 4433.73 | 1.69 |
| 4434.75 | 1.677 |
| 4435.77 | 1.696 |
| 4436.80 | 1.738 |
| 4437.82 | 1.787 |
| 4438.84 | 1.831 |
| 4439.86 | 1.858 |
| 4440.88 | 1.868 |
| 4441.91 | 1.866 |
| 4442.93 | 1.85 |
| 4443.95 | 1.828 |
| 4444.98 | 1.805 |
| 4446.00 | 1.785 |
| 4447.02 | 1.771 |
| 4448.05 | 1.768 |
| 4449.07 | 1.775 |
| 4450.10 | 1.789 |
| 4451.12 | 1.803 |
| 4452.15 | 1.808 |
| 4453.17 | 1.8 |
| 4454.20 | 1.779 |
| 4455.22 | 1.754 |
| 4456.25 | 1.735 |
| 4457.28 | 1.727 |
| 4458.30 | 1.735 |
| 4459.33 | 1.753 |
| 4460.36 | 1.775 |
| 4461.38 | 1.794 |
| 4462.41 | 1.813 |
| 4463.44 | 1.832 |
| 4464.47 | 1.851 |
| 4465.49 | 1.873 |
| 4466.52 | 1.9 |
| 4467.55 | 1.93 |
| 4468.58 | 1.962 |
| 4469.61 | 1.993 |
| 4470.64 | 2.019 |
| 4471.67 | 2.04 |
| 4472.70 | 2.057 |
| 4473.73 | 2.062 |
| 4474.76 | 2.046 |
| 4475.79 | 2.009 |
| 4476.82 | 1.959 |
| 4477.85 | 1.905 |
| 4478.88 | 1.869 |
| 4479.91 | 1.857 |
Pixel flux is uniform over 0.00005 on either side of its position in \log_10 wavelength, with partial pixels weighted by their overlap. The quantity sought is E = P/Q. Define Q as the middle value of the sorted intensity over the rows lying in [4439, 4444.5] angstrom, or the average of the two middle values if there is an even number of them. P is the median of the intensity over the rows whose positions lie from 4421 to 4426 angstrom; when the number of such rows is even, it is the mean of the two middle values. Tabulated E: 0.92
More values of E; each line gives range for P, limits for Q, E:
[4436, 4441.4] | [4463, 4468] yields 0.98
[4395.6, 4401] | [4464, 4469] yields 0.96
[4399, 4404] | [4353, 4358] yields 0.86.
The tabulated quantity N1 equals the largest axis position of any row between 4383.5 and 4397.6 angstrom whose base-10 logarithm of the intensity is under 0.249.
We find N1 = 4394.09 angstrom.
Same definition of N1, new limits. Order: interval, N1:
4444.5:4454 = 4448.05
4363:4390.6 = 4390.05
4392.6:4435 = 4434.75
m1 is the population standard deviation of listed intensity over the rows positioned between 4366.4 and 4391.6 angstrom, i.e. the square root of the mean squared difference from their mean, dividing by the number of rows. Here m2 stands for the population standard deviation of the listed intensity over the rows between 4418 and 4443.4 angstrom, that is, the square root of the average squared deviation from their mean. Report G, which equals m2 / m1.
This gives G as 0.2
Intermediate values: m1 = 0.37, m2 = 0.06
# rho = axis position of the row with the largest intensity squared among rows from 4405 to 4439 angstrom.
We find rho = 4414.38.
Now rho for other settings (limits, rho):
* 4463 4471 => 4470.64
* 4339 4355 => 4340.80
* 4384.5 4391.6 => 4391.06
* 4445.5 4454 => 4452.15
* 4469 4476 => 4473.73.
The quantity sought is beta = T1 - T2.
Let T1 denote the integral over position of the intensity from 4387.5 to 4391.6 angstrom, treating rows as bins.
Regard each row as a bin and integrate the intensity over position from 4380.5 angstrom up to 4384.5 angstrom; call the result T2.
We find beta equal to 0.4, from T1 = 6.8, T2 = 6.40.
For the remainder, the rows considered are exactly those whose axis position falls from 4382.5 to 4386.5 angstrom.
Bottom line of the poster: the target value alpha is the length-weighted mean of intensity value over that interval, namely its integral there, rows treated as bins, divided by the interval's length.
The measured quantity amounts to 1.56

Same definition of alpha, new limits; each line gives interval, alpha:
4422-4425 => 1.73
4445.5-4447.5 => 1.78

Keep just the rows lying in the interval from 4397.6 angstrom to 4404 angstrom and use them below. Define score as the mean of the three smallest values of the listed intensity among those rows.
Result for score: 1.73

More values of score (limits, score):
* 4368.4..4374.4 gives 1.95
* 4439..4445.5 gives 1.83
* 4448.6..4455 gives 1.78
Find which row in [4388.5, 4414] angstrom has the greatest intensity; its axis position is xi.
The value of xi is 4413.36 angstrom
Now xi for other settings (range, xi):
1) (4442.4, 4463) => 4442.93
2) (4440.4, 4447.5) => 4440.88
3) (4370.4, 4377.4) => 4370.89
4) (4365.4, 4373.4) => 4365.86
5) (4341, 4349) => 4341.80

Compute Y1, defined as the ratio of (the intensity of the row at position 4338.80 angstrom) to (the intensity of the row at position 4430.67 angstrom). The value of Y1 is 1.40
